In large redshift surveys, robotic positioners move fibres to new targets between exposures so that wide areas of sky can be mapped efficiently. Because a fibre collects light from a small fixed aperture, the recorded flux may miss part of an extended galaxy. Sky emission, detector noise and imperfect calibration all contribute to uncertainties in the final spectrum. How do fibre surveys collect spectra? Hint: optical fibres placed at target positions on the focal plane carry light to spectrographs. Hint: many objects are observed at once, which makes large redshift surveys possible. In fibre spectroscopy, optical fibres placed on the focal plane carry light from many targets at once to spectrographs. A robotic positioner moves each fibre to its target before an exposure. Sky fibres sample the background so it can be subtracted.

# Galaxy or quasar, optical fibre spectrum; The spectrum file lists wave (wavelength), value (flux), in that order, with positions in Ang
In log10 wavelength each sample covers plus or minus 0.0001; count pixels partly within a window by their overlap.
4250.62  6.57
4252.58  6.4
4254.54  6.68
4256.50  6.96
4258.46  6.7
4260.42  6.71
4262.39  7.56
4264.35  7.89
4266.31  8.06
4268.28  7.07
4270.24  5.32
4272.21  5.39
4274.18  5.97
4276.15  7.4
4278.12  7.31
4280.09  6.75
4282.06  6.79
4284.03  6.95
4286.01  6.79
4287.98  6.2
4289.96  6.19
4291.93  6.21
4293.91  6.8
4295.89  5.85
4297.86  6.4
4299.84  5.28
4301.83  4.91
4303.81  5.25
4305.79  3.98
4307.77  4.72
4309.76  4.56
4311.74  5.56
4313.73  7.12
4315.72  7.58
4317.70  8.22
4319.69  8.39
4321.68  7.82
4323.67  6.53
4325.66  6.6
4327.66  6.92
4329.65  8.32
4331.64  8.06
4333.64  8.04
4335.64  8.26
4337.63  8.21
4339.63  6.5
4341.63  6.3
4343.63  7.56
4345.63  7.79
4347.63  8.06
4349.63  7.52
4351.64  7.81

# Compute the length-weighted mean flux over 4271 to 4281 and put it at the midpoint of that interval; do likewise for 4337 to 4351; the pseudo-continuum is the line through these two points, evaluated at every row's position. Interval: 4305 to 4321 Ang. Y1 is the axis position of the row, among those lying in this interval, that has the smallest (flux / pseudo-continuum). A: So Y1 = 4305.79 Ang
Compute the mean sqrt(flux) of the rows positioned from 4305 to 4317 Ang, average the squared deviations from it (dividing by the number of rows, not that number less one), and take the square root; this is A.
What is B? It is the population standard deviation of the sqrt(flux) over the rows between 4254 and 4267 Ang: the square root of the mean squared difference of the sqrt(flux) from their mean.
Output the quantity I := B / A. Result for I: 0.4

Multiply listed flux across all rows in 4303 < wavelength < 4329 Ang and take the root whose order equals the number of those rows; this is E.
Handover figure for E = 6.24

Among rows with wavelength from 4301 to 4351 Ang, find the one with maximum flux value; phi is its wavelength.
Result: 4319.69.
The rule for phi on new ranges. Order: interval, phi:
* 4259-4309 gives 4266.31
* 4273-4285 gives 4276.15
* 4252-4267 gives 4266.31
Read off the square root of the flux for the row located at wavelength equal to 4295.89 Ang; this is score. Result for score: 2.42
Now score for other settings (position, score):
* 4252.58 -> 2.53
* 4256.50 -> 2.64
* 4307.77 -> 2.17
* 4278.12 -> 2.70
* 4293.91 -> 2.61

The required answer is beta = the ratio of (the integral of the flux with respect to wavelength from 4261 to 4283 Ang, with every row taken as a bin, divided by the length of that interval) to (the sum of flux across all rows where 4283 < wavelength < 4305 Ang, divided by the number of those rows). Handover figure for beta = 1.13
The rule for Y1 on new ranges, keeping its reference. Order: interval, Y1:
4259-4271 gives 4270.24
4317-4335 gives 4323.67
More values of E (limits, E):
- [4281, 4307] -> 5.90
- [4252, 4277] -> 6.73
